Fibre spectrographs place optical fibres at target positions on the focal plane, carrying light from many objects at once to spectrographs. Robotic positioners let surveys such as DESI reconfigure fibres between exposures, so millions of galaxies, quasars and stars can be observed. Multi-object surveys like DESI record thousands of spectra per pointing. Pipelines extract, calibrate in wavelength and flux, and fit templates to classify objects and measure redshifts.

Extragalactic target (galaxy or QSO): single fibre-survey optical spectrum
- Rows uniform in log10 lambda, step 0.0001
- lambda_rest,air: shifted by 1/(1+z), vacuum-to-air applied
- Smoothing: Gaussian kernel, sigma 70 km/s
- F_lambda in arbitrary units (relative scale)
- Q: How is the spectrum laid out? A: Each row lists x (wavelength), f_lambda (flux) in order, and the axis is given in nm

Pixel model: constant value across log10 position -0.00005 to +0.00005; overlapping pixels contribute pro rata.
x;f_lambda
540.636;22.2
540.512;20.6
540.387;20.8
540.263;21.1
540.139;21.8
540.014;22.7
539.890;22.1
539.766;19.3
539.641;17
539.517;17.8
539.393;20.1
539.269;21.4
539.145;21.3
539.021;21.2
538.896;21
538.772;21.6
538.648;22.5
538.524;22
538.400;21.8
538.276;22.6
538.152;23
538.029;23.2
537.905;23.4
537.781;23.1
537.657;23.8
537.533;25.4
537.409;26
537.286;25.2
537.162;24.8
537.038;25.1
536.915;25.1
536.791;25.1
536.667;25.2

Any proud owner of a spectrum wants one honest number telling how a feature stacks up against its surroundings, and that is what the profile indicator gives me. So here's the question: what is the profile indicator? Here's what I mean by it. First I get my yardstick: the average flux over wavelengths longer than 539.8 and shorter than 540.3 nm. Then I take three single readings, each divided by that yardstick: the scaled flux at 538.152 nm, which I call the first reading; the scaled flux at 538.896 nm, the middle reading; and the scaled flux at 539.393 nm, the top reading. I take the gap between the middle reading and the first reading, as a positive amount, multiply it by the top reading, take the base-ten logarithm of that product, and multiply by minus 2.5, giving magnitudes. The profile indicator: 2.7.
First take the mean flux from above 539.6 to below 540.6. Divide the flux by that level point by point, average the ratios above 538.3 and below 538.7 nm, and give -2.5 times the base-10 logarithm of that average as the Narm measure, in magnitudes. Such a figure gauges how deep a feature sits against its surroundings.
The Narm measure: -0.07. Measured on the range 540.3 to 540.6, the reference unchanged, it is 0.00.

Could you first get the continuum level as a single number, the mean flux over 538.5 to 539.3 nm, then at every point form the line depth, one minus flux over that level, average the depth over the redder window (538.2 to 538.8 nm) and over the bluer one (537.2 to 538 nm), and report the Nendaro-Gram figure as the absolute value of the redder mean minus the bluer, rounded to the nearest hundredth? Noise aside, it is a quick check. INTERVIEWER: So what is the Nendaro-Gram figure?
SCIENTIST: 0.11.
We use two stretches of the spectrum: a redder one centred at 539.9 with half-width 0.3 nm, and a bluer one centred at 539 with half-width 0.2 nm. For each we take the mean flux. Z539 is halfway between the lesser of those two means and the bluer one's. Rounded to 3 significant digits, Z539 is 20.9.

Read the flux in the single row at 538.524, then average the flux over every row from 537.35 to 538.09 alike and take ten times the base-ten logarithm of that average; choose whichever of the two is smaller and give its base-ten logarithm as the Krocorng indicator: 1.14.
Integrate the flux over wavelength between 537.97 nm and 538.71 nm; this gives 16.7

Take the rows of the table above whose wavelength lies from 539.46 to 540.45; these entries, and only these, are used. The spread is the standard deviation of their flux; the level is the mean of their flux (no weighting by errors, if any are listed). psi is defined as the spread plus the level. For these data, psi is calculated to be 22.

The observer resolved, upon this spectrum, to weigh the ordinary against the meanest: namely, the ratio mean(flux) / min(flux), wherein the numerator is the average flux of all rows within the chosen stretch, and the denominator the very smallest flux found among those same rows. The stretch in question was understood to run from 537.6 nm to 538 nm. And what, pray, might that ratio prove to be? 1.01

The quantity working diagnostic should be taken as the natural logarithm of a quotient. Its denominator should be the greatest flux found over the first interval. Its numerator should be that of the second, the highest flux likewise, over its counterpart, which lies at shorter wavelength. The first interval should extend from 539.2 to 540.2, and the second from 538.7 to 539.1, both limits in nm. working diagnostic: -0.050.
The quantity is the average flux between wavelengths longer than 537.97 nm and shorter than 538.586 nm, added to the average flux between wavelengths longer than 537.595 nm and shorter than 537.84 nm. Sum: 46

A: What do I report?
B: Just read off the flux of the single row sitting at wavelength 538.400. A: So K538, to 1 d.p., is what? 21.8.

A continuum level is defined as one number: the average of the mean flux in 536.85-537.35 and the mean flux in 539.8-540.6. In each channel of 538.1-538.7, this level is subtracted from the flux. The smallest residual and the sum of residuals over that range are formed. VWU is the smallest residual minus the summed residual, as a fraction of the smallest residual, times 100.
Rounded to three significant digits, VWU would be -204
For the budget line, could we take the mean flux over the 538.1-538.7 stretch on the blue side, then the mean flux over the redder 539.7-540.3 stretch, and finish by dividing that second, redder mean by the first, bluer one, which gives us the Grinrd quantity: 0.96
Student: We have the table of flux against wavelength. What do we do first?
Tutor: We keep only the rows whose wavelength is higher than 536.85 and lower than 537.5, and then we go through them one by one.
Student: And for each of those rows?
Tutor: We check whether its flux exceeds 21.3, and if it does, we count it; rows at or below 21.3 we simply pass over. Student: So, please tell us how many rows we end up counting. 5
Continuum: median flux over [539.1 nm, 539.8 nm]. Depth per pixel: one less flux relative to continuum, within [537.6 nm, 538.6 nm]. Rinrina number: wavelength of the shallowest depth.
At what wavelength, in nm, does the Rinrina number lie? 537.657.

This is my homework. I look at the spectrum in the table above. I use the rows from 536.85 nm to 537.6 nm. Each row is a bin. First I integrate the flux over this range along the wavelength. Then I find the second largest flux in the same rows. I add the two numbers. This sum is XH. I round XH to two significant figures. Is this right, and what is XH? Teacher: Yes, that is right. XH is 44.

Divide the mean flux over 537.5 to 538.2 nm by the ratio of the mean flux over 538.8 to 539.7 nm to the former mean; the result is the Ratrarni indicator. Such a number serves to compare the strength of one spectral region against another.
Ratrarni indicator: 28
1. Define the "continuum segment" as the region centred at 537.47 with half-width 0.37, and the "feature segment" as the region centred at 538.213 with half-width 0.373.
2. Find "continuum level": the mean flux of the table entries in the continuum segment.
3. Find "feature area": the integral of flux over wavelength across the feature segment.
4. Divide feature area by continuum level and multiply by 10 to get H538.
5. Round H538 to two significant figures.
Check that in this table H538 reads 6.8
